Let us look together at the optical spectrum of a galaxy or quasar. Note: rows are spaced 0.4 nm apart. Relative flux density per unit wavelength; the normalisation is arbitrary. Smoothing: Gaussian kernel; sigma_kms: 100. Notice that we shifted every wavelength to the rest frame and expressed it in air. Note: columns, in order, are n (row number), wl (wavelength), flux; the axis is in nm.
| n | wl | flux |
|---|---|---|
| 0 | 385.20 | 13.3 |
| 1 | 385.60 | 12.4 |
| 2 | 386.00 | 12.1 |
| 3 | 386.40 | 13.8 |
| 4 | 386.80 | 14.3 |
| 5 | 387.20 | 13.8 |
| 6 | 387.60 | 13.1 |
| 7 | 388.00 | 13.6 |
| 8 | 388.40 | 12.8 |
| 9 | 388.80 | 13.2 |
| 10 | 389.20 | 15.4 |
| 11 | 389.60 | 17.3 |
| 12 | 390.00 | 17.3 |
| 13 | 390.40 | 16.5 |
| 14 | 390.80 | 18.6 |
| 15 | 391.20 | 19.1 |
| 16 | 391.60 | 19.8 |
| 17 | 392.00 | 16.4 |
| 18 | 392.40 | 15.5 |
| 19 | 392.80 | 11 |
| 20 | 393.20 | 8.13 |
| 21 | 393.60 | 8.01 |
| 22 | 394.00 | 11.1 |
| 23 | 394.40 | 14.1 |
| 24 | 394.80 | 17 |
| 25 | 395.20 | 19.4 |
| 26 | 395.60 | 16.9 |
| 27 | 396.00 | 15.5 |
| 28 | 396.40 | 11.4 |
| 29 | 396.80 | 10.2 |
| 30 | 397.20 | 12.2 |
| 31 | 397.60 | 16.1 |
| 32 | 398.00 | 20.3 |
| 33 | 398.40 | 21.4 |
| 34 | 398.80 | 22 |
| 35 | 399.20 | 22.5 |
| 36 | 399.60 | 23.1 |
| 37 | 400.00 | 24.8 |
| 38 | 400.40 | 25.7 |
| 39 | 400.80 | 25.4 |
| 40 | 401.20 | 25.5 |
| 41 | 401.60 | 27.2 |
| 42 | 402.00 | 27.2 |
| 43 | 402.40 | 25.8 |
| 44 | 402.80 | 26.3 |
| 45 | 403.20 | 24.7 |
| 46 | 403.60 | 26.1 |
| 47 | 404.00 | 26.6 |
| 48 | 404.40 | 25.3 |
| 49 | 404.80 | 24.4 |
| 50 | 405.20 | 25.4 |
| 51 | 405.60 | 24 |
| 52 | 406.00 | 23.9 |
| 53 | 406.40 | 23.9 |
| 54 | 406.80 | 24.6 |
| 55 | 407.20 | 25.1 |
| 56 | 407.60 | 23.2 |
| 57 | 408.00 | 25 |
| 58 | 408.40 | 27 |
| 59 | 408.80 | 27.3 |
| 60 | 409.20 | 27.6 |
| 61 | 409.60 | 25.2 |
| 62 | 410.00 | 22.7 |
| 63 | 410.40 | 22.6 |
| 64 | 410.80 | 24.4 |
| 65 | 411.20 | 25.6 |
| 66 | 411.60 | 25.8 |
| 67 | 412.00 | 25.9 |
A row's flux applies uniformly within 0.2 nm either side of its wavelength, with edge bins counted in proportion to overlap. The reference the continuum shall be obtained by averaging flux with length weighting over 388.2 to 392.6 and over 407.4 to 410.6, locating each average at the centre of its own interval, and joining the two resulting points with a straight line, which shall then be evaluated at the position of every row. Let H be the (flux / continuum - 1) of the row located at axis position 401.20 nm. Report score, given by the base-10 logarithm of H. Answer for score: -0.7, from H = 0.19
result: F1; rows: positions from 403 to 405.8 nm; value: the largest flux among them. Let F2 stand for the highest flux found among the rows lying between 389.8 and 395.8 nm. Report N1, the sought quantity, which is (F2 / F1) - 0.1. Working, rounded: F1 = 26.6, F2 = 19.8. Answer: 0.6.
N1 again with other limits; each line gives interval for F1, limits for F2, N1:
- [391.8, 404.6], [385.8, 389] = 0.4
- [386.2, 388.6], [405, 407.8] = 1.7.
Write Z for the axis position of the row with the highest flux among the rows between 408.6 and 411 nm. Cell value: 409.20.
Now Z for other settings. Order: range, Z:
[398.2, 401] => 400.40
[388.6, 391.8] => 391.60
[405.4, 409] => 408.80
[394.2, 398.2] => 398.00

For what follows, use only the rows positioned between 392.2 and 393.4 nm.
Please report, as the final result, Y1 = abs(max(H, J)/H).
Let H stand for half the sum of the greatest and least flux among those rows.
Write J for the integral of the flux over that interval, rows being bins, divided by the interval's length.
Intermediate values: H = 12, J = 12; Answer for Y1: 1.00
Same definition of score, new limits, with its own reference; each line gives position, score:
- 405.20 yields -1.1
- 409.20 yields -1.0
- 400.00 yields -0.7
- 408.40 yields -1.1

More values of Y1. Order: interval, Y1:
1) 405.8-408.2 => 1.01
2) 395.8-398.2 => 1.00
